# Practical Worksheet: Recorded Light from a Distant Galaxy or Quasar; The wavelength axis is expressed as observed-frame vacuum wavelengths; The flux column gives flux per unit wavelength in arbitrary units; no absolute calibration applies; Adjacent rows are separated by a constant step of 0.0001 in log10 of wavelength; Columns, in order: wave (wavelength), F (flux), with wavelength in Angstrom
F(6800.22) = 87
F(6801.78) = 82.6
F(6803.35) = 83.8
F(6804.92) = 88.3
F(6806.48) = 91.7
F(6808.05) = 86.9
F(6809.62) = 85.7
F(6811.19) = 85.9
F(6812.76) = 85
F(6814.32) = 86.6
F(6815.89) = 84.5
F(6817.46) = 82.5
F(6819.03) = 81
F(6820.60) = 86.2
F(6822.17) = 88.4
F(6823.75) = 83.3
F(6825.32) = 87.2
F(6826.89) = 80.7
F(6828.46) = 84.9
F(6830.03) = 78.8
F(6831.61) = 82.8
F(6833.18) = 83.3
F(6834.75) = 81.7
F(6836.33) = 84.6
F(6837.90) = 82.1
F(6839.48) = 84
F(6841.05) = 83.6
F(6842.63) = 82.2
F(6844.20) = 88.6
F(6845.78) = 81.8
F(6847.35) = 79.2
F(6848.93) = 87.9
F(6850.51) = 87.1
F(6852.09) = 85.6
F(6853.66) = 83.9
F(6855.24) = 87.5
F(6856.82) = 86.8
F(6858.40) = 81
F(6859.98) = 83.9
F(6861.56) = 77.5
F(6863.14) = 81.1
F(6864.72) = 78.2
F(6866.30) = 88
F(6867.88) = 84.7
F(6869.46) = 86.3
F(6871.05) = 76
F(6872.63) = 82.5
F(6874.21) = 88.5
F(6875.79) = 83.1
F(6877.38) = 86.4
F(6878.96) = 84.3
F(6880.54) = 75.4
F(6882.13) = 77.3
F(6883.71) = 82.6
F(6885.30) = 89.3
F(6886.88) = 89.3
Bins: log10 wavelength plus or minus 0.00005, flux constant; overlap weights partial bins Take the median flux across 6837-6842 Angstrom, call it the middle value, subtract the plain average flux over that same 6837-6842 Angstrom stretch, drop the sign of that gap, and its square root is 0.61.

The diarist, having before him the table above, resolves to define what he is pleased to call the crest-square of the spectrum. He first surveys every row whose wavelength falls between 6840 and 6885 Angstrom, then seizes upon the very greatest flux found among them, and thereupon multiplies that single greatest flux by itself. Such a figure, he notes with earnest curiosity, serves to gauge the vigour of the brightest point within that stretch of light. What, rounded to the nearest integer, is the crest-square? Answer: 7850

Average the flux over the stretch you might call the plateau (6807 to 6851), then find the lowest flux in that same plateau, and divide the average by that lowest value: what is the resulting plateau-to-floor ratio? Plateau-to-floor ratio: 1.07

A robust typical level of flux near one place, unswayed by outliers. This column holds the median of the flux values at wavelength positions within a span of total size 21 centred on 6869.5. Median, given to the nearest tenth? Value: 83.9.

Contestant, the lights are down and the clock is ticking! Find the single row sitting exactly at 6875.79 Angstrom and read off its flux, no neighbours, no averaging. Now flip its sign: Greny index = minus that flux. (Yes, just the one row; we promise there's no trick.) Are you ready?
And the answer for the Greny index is -83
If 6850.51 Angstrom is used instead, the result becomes -87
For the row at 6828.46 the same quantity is -85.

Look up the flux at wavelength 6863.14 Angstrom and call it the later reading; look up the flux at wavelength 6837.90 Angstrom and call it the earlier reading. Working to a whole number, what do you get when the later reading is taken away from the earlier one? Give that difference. 1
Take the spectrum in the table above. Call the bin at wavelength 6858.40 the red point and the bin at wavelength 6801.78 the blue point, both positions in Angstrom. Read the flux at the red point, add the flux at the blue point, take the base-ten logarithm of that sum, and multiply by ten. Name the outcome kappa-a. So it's 22.14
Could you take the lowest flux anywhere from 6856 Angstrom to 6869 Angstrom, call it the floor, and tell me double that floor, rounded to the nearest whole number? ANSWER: 155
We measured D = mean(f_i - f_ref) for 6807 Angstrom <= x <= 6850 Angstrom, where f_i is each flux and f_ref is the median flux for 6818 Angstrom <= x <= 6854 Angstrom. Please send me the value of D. 0.5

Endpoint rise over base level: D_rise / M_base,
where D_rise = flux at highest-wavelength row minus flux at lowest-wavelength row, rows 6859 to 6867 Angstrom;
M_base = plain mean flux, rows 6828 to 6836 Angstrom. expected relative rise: 0.05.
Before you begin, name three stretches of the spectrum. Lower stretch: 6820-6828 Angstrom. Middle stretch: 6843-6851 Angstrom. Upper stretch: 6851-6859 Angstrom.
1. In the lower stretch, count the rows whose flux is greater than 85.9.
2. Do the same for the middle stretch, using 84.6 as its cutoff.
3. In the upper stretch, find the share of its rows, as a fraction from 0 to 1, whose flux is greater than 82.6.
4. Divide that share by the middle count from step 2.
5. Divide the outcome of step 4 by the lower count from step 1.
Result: 0.09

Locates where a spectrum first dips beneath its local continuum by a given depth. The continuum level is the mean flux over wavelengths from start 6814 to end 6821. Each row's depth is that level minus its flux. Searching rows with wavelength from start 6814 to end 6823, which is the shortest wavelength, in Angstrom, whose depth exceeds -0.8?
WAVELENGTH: 6815.89 Angstrom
